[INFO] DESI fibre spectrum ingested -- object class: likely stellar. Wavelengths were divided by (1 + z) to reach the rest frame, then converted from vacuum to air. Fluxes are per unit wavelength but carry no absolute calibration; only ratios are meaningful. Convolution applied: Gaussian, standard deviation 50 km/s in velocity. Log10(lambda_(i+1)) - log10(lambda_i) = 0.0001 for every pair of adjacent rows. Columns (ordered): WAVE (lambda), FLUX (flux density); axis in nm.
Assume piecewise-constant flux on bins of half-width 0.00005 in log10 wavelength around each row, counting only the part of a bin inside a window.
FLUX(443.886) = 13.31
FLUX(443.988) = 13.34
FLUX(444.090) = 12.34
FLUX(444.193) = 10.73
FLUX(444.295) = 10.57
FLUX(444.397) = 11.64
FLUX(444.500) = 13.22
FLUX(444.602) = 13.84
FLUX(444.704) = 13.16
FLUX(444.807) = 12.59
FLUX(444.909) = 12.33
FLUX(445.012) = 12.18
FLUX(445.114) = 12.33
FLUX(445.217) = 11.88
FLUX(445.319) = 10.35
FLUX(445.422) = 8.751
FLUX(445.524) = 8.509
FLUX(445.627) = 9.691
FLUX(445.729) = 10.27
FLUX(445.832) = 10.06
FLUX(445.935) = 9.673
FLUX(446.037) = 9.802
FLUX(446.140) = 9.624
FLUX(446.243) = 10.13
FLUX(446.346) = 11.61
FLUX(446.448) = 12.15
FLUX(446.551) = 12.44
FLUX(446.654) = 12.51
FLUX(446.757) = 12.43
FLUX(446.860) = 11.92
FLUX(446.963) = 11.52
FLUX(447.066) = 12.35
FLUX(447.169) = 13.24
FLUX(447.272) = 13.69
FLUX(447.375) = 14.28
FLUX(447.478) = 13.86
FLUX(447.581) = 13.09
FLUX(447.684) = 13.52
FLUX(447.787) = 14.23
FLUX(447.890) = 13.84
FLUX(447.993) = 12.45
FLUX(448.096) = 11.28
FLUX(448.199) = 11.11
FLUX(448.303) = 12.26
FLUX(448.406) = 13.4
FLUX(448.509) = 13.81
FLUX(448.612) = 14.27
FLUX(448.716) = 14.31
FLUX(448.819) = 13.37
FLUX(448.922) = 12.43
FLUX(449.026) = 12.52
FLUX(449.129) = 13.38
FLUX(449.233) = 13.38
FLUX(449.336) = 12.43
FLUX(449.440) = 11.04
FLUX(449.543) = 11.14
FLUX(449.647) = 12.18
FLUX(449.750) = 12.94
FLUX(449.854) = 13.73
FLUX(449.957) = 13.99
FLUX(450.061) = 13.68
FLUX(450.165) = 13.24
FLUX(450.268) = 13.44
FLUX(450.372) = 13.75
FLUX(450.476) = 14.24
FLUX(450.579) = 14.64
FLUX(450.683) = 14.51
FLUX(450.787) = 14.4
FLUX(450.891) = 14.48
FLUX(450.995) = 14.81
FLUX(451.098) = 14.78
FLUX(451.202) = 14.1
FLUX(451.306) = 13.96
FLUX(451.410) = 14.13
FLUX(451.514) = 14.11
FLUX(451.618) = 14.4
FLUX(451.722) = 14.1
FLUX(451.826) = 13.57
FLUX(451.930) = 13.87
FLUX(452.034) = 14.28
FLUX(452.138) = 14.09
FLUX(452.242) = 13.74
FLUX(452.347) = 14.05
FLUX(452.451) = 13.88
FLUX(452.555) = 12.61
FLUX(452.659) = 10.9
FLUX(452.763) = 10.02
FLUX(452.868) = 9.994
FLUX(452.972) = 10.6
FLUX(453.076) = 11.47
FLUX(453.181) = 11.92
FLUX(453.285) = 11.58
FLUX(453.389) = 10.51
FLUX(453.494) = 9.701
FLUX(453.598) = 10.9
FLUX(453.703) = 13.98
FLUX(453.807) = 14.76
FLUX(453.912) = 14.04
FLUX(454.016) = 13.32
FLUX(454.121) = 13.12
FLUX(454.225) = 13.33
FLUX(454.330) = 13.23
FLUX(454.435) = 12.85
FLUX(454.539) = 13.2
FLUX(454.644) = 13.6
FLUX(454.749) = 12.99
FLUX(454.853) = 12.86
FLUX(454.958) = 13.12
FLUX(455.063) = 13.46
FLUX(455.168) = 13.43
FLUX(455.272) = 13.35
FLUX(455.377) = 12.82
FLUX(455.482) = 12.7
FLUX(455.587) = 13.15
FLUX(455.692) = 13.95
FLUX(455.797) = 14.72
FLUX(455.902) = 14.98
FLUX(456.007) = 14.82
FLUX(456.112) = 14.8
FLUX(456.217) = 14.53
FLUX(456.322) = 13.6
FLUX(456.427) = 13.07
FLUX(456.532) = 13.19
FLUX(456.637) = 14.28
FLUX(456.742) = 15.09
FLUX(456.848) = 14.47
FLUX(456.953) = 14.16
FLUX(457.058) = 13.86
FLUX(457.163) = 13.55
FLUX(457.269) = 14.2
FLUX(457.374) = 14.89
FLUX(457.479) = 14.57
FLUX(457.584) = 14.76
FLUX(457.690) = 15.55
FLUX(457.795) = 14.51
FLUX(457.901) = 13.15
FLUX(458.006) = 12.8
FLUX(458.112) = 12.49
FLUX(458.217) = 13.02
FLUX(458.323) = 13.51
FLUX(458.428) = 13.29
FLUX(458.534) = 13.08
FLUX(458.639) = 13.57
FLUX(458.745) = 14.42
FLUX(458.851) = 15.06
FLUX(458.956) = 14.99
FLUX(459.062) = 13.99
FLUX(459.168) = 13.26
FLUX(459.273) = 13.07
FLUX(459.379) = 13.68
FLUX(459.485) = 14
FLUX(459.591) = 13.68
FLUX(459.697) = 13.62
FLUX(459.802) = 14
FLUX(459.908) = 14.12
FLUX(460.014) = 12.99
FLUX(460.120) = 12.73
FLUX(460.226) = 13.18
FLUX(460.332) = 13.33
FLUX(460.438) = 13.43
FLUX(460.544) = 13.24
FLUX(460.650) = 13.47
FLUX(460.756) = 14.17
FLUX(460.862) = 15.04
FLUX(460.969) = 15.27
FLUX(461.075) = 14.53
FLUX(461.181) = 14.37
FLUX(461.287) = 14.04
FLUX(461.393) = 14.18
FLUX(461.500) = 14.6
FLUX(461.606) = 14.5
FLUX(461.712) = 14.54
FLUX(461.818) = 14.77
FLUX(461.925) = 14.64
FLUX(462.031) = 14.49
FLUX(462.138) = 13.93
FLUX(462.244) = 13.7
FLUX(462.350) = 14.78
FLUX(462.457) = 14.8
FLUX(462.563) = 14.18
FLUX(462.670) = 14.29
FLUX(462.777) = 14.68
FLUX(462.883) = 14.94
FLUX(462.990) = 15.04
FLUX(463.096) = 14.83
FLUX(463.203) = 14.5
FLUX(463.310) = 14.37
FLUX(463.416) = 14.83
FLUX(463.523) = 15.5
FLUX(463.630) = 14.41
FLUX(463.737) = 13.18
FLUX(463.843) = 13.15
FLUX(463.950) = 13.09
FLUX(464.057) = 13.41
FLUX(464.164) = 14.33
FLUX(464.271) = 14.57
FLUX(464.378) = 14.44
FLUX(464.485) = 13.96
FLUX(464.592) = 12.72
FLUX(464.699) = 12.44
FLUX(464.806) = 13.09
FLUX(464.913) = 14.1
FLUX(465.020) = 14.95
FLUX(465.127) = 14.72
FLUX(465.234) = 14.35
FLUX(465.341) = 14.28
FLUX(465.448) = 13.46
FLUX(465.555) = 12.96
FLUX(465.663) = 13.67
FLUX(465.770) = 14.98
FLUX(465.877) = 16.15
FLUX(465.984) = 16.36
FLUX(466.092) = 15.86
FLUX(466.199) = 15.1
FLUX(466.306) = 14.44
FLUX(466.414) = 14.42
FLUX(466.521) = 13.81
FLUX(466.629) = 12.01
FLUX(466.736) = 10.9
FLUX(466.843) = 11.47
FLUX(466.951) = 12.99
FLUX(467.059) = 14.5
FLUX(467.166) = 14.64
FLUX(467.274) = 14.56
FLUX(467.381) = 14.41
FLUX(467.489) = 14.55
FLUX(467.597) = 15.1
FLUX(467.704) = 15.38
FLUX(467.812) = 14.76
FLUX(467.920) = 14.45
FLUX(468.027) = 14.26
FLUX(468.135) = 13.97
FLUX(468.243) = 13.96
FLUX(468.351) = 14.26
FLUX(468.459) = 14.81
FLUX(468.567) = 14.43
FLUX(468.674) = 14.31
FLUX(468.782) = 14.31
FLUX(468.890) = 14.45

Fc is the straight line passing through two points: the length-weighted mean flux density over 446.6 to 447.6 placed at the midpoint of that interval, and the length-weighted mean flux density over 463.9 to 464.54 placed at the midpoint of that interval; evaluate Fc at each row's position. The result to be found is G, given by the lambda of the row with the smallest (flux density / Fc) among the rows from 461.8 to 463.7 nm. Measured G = 462.244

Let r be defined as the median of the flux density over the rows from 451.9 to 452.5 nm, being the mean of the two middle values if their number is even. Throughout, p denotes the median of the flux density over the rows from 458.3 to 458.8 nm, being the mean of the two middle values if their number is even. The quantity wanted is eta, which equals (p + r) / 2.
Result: 13.7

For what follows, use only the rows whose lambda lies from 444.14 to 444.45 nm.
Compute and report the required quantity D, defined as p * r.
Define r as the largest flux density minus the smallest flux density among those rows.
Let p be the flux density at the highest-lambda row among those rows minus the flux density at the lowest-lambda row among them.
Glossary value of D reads 1.0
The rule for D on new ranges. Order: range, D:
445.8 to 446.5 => 5.3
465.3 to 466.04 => 7.1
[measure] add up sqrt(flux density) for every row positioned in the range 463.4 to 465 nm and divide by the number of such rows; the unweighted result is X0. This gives 3.72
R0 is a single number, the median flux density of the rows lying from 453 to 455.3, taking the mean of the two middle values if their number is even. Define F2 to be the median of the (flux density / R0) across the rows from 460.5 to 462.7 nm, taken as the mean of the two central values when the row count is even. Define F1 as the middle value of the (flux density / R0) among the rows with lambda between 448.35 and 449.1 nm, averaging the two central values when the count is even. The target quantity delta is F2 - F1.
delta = 0.08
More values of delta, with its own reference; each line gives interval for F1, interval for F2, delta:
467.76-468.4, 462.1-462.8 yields 0.00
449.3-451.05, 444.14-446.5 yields -0.23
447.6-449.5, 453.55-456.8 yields 0.00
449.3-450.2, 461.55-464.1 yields 0.12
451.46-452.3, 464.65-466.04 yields 0.01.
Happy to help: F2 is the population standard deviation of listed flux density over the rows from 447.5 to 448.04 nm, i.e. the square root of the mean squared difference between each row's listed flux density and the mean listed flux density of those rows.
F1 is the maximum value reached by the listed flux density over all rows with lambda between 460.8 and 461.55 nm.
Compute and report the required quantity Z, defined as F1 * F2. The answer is 9.4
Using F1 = 15.27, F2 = 0.62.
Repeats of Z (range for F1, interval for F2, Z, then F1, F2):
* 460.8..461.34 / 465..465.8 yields 10.6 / 15.27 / 0.69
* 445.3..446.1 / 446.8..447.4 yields 10.2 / 10.35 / 0.98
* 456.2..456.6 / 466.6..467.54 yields 20.8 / 14.53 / 1.43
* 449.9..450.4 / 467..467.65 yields 3.1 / 13.99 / 0.22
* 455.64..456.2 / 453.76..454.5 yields 9.1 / 14.98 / 0.61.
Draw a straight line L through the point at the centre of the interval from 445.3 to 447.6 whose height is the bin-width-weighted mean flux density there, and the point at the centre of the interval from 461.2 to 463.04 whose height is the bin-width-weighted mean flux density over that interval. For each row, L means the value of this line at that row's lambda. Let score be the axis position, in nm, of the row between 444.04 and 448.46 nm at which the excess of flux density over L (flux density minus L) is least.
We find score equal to 445.524 nm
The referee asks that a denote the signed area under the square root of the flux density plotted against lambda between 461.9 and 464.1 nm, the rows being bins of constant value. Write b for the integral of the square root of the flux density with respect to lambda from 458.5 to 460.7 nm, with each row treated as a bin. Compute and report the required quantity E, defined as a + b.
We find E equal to 16.5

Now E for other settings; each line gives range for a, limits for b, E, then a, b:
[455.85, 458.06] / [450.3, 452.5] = 16.6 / 8.3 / 8.3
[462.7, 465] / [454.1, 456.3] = 16.7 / 8.6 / 8.1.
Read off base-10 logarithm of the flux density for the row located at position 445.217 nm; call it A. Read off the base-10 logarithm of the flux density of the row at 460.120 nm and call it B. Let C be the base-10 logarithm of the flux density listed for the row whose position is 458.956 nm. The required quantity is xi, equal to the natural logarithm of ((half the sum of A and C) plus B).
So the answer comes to 0.802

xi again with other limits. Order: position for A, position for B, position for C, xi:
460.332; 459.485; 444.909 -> 0.813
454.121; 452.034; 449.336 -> 0.816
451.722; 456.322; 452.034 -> 0.827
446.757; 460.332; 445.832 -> 0.776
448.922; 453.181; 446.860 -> 0.771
